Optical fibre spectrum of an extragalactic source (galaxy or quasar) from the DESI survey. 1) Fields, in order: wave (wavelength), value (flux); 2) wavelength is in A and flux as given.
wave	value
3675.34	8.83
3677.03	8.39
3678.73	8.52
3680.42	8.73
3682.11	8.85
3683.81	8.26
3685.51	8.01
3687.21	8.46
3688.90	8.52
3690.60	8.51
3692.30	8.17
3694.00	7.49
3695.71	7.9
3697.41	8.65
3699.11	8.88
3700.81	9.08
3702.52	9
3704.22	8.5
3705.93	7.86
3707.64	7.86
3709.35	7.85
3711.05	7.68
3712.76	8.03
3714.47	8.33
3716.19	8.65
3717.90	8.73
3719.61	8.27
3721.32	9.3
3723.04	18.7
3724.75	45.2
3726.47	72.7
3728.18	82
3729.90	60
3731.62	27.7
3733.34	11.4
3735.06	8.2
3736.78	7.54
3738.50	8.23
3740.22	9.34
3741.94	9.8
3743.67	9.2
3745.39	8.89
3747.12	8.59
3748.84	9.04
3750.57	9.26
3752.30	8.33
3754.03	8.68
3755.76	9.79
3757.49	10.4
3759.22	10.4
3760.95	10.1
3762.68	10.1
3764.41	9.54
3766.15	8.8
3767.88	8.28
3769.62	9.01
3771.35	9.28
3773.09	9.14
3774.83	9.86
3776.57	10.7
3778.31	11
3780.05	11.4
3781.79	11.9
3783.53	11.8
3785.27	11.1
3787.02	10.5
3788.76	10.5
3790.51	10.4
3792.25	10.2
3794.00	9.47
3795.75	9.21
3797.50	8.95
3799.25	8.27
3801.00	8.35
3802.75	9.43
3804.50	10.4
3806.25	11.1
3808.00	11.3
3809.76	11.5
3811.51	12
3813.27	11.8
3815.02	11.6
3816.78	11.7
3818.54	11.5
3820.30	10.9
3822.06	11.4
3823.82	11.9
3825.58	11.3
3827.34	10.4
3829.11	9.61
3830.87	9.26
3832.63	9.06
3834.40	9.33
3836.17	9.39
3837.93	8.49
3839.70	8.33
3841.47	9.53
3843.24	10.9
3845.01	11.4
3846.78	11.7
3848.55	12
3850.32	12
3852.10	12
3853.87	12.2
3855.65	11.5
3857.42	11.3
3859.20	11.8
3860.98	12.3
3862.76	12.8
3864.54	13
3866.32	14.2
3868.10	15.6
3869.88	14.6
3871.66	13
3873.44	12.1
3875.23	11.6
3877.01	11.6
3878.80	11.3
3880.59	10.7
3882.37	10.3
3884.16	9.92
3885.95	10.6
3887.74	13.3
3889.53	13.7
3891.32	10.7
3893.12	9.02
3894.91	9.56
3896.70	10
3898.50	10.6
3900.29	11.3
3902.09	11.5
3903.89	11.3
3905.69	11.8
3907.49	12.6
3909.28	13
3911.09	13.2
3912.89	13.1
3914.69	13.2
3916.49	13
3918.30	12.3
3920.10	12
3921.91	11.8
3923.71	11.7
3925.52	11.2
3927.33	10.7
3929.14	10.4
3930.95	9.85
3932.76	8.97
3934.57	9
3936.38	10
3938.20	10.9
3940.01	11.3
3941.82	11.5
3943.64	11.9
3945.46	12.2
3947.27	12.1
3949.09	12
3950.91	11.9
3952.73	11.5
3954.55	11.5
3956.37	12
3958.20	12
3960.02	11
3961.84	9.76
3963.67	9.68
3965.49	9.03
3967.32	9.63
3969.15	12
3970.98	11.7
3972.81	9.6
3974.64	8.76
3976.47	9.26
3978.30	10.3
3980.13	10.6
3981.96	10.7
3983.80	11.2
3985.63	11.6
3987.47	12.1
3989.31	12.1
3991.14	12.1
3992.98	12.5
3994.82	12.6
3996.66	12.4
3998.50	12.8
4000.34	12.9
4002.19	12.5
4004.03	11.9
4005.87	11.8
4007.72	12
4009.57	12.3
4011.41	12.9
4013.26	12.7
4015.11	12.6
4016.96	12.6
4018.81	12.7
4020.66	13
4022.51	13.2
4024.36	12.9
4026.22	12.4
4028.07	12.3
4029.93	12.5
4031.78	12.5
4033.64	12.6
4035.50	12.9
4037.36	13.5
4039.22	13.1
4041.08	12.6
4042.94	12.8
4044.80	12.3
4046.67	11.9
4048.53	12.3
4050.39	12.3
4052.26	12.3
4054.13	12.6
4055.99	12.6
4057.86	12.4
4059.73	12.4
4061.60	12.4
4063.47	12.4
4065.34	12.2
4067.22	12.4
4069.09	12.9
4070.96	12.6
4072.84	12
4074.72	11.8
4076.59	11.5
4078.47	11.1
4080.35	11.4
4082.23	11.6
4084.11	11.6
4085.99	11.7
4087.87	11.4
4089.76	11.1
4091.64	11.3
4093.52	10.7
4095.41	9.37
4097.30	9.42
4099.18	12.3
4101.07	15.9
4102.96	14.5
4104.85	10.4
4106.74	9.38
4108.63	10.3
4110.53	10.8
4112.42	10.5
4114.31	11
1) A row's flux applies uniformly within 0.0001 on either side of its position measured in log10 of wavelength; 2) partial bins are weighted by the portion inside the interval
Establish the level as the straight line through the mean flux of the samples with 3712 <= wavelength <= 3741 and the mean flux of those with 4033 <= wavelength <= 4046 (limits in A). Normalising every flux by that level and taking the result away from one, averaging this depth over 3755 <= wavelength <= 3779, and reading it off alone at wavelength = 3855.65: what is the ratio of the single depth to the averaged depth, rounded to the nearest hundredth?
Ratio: 0.71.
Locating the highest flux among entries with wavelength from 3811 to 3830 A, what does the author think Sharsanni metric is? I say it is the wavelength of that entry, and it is 3811.51 A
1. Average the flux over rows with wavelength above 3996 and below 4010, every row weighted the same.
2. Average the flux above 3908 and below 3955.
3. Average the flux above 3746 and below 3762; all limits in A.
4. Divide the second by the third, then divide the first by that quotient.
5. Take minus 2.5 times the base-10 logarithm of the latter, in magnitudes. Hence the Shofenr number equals -2.50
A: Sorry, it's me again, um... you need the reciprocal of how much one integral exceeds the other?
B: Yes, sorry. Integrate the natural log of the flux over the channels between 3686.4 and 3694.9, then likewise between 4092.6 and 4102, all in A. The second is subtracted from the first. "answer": -0.2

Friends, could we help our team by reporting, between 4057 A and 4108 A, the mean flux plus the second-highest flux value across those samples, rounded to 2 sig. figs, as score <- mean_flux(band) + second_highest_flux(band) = 26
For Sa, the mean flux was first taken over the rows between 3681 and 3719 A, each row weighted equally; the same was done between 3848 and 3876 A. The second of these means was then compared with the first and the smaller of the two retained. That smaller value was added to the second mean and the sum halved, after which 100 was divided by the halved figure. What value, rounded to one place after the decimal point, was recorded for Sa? 9.5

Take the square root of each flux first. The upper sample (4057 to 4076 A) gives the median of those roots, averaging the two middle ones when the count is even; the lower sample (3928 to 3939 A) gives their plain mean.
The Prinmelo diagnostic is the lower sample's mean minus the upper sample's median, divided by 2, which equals -0.19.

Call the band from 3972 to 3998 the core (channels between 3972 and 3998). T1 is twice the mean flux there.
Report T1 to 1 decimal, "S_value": 22.3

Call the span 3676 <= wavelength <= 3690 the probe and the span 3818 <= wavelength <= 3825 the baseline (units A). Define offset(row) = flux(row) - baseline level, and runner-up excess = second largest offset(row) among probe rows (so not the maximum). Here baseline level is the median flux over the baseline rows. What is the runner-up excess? -2.7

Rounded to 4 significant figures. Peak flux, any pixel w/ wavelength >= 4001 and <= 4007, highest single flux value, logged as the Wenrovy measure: 12.50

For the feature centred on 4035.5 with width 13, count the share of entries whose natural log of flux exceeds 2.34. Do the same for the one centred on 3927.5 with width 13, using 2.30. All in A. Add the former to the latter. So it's 1.7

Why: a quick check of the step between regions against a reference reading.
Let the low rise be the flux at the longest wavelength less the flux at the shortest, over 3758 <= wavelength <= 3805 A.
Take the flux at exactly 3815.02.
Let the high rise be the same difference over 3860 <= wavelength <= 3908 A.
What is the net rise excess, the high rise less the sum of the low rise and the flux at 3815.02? -11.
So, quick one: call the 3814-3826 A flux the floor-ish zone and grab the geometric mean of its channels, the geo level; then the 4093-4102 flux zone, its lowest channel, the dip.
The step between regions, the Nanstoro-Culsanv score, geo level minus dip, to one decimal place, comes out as 2.1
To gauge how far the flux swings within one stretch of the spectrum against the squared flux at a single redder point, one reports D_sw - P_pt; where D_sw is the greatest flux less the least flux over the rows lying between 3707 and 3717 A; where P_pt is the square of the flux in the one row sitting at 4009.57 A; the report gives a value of -150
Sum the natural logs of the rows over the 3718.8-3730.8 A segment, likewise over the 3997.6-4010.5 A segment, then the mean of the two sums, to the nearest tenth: 20.7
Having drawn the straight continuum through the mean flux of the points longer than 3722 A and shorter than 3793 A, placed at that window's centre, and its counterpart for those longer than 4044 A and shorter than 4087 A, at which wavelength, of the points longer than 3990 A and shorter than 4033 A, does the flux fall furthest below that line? 4005.87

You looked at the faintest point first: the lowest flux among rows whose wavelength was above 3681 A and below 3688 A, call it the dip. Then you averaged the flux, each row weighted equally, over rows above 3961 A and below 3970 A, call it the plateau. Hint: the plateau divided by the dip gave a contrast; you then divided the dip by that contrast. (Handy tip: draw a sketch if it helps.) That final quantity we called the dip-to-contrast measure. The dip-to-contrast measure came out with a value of 6.4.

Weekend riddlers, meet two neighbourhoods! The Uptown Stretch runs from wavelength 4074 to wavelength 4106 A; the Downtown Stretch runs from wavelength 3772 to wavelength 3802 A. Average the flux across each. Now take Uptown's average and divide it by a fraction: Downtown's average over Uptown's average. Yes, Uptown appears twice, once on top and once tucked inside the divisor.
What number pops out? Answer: 13.2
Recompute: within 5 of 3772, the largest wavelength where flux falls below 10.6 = 3774.83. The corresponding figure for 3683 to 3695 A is 3694.00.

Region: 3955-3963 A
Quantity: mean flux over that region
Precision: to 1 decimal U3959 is 11.2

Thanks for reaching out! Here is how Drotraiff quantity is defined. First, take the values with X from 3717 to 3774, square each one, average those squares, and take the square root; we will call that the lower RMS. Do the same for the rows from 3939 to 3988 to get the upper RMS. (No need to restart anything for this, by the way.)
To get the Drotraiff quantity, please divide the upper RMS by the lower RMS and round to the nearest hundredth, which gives 0.44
